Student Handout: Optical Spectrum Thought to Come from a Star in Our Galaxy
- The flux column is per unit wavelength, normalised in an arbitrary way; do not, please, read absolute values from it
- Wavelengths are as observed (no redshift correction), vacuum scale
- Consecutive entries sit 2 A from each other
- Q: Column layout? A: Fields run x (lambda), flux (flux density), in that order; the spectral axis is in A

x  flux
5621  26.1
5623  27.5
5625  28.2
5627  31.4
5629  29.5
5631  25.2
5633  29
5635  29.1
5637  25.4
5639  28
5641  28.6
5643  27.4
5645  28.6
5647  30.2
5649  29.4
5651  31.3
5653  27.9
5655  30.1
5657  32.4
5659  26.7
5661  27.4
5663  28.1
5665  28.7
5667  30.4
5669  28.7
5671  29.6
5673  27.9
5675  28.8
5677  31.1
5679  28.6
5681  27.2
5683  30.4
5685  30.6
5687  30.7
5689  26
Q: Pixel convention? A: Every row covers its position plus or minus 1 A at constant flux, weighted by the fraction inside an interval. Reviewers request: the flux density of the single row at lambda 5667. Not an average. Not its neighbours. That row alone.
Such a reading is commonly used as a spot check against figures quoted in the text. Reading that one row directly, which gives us 30.4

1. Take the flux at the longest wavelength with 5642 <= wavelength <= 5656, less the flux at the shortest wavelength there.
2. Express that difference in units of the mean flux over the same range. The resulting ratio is 0.09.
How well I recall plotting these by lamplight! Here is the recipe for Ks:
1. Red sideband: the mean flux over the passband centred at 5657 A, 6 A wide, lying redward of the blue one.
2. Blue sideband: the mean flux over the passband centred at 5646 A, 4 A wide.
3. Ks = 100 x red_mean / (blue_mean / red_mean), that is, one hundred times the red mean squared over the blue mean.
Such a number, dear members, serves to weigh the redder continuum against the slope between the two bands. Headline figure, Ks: 3007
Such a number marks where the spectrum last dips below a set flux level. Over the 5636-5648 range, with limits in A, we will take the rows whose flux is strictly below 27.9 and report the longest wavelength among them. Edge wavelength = 5643 A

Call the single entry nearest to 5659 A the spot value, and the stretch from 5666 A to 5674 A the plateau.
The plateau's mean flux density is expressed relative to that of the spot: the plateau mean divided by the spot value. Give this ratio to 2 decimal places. 1.09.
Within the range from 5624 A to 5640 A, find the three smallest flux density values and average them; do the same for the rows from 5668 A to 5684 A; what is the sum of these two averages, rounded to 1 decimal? 54.1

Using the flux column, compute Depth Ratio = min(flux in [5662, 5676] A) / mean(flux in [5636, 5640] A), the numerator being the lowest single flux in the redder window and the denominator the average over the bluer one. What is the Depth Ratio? 1.04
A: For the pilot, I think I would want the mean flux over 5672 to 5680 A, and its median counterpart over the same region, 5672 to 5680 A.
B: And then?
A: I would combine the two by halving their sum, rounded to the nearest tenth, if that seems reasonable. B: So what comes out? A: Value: 28.9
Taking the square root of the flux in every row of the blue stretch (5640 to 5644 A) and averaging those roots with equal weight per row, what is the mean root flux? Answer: 5.291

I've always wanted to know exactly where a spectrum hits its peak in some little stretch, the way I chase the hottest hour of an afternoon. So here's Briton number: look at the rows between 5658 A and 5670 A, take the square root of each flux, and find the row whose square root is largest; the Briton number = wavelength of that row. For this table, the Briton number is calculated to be 5667 A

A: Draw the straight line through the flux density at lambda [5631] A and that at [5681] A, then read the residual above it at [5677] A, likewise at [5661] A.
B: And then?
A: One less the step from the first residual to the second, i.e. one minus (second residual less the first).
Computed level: 4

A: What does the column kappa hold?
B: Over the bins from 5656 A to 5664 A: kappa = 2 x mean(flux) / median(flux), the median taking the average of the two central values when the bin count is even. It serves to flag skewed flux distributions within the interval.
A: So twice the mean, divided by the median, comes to 2.065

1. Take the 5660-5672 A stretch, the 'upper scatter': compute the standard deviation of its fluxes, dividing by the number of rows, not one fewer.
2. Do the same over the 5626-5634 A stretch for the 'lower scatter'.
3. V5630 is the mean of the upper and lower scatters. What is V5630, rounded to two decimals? 1.61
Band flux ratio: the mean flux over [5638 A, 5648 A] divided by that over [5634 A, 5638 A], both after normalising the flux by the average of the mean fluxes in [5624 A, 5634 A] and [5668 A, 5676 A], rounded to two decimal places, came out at 1.05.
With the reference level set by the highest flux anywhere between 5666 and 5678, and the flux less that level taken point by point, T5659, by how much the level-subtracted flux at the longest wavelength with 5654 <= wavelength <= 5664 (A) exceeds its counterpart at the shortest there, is -2.0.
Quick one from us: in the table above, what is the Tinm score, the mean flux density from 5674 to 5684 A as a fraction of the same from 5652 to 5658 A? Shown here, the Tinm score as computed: 0.97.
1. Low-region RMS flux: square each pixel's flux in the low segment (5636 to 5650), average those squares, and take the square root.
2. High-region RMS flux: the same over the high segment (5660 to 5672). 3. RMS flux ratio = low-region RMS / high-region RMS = 0.98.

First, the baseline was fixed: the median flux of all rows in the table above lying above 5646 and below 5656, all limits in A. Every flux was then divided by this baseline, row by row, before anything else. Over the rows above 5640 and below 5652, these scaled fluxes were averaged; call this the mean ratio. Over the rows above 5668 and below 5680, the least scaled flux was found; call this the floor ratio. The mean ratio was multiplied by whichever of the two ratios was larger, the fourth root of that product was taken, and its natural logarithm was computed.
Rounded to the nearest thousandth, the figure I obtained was -0.014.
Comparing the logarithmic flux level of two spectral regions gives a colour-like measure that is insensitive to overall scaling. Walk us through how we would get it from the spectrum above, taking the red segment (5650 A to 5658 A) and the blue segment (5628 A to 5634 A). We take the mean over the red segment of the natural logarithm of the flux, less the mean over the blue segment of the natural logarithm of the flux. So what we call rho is 0.088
